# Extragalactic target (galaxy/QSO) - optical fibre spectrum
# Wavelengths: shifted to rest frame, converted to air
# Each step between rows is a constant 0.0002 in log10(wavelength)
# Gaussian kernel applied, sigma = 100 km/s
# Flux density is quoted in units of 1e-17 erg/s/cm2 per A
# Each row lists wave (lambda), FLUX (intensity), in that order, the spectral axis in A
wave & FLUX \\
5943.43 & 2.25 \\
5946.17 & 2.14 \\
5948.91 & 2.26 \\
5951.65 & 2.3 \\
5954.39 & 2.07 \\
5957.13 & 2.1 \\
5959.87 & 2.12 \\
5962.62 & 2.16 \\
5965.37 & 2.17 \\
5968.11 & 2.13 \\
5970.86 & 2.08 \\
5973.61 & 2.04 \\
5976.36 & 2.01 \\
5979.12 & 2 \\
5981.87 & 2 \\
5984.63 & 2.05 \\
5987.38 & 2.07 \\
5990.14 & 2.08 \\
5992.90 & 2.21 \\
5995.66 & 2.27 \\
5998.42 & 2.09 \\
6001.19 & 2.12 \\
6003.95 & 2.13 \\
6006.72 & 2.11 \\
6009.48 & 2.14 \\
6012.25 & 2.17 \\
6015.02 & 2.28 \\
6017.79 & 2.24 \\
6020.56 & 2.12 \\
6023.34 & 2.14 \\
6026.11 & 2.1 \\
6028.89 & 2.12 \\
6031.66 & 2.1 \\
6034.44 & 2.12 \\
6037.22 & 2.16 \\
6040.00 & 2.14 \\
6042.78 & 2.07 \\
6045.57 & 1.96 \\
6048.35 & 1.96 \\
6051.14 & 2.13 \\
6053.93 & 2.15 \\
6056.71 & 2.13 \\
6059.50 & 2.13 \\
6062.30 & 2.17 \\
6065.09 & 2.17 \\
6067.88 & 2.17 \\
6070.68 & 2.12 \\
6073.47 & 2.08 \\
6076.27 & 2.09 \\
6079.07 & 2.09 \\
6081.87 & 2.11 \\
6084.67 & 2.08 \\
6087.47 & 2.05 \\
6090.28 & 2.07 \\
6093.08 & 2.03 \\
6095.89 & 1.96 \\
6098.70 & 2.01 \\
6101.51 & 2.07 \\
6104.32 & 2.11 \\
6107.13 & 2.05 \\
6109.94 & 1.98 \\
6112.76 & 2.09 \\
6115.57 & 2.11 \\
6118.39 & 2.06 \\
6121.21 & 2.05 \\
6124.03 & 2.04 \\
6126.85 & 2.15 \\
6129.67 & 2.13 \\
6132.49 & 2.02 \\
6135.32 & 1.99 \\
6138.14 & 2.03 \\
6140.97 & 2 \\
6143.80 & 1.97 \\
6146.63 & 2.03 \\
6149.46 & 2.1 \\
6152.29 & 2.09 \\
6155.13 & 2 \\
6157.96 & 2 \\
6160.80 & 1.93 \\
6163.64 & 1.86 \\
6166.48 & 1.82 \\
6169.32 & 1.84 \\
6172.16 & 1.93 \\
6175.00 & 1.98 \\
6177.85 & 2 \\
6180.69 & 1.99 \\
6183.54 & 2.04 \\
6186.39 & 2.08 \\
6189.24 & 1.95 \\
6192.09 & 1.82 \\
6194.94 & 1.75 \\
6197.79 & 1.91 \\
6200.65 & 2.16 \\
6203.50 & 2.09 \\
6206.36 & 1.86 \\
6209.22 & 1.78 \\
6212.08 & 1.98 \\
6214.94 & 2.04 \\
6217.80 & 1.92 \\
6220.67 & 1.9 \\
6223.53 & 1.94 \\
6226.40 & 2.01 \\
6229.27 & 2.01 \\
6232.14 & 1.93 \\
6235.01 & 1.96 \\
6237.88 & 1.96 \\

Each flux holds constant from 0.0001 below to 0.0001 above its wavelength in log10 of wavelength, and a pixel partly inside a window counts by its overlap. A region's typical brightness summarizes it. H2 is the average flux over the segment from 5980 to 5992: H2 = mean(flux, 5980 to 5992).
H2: 2.05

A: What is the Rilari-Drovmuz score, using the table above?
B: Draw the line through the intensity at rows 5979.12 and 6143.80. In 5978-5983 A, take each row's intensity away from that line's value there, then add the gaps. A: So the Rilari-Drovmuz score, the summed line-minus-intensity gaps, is 0.00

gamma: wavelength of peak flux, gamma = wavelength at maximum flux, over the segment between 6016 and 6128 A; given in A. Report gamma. 6017.79 A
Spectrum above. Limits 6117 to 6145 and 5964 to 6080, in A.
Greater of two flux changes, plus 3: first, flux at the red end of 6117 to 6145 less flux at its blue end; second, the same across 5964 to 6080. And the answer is 2.92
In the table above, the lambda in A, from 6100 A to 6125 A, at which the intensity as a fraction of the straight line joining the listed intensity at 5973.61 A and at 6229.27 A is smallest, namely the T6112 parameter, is 6109.94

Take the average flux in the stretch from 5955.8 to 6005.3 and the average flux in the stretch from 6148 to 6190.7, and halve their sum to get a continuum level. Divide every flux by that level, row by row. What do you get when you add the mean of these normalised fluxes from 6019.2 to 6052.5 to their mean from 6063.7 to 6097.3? 2.050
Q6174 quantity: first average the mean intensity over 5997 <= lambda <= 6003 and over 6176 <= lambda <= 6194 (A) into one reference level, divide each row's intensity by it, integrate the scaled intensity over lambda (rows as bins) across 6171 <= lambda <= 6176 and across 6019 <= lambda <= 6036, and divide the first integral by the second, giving 0.3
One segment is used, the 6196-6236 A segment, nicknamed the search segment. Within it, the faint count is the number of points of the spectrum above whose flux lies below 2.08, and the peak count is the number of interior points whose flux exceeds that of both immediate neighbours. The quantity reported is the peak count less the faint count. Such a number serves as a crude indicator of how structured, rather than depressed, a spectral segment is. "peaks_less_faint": -10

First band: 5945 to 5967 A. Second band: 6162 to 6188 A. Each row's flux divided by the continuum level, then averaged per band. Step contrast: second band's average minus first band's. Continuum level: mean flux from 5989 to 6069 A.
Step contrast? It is -0.10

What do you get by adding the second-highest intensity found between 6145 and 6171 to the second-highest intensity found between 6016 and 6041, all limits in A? 4.25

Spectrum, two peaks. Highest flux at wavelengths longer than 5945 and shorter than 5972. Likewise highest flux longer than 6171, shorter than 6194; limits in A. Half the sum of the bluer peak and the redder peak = 2.19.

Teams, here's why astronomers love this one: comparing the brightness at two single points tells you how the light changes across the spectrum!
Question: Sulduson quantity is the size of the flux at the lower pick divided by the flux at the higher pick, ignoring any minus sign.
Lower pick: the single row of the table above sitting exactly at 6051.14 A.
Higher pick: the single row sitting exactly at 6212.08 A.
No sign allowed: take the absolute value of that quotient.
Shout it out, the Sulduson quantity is 1.08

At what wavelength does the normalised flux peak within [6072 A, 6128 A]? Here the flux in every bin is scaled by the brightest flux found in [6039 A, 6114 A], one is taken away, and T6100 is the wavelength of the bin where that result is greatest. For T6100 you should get 6126.85 A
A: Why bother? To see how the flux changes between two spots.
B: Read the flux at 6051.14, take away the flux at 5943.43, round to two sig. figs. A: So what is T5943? -0.12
